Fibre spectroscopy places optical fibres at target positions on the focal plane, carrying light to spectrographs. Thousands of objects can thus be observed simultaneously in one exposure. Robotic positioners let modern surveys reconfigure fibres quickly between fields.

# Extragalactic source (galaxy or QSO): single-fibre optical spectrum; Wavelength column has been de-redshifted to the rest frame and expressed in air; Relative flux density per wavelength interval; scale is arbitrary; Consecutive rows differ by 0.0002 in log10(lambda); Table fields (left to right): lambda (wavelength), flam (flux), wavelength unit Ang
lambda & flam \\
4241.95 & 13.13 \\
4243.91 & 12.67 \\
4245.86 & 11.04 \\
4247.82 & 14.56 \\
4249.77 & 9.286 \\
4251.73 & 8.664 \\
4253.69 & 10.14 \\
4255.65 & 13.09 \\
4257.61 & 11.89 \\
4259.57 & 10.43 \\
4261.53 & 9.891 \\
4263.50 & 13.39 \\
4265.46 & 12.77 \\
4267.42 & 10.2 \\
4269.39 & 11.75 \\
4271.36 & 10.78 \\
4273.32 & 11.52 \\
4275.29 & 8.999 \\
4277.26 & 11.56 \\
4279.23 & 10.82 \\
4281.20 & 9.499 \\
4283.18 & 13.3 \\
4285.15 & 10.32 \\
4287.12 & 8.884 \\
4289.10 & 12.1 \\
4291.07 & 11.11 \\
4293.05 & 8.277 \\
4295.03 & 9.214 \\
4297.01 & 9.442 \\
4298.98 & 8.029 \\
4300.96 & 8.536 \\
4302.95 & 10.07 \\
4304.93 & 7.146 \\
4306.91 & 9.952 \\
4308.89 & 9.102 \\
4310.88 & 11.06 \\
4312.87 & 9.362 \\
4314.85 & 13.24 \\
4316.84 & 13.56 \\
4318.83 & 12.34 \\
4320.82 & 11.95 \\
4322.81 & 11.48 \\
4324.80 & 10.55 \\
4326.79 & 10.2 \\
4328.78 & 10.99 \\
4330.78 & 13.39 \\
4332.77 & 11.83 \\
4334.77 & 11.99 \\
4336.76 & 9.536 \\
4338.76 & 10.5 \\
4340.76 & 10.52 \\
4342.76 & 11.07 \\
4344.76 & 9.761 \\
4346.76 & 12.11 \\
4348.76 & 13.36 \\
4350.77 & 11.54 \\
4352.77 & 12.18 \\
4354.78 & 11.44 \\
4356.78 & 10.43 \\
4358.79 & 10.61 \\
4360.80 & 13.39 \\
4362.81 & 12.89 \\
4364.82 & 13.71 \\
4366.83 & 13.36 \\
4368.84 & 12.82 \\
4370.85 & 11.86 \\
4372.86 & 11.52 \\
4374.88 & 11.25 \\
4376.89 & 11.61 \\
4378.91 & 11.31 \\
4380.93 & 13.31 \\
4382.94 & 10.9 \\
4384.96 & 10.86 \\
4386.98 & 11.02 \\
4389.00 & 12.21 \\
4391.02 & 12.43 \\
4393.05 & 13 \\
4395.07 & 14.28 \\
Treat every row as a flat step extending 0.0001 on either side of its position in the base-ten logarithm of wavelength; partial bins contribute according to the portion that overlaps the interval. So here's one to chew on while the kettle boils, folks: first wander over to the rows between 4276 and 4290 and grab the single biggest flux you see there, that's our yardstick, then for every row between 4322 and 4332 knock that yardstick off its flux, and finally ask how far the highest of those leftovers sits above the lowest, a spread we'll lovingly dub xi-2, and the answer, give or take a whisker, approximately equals 3.19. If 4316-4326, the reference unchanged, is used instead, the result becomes 3.01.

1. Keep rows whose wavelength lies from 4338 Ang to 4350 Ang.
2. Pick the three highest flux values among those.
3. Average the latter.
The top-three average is 12.2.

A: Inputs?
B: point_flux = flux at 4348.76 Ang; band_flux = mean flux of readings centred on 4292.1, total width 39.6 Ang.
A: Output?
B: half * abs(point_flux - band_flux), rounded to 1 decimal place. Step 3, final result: 1.7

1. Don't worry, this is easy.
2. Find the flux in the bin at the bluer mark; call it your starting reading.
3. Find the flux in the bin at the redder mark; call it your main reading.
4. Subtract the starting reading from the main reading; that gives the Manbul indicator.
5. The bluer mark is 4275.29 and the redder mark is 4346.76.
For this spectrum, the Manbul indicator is 3.1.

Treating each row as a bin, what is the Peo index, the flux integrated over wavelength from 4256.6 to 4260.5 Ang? 44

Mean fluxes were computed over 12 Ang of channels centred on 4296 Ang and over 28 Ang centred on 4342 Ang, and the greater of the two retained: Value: 11.44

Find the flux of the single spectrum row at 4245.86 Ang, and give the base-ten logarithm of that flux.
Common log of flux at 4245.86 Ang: 1.04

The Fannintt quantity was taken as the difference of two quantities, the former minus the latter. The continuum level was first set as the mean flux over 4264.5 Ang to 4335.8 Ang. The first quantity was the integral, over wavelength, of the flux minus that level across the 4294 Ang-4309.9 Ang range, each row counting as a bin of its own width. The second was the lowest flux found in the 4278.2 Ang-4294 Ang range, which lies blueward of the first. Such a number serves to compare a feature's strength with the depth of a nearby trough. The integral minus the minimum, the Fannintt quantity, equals -36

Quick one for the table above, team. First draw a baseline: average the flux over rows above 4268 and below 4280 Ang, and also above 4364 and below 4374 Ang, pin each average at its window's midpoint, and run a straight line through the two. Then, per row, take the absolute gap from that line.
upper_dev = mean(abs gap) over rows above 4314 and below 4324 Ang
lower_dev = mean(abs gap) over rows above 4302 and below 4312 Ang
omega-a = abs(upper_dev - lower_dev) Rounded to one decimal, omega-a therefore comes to 1.1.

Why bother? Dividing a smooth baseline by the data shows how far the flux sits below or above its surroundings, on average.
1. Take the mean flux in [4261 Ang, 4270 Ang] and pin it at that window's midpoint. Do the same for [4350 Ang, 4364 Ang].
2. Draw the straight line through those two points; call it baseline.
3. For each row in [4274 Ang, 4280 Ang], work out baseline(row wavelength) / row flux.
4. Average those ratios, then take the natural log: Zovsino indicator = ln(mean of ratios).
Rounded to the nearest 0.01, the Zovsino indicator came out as 0.12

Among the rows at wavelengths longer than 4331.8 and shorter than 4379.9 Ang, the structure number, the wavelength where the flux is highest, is 4364.82 Ang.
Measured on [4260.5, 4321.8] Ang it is 4316.84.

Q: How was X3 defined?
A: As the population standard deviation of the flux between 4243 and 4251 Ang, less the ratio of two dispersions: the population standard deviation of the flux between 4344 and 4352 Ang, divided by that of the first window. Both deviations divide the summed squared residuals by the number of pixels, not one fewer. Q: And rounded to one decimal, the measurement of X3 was 1.3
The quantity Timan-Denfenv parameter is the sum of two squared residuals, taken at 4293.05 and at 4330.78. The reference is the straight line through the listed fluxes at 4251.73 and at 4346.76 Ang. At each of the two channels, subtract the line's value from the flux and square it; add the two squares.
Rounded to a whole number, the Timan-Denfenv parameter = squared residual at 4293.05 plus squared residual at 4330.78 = 7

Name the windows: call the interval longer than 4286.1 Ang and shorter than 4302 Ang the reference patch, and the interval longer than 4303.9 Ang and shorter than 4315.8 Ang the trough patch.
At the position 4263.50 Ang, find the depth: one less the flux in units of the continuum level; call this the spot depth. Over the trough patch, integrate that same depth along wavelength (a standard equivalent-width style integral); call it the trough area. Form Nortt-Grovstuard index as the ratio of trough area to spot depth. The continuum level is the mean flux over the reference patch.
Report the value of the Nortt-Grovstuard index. 2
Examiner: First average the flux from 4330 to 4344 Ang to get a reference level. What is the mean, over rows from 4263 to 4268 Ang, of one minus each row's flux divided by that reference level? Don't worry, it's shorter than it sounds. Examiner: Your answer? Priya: -0.08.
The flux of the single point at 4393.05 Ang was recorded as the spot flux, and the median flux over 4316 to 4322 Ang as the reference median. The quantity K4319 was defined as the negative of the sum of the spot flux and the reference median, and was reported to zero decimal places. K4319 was -25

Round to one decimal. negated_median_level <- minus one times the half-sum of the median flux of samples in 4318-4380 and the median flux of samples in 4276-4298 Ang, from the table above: -10.9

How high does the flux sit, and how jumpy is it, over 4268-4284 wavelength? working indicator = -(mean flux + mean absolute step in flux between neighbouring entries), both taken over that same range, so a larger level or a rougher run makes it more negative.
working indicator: -12.8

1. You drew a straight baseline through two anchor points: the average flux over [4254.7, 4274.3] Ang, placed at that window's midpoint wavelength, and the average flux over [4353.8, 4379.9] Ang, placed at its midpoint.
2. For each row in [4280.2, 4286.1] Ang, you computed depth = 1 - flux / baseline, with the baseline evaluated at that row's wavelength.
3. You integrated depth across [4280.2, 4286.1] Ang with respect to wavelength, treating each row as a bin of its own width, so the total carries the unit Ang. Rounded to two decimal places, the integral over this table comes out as 0.31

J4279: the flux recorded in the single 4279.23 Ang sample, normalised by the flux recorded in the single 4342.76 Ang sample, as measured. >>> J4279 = 0.98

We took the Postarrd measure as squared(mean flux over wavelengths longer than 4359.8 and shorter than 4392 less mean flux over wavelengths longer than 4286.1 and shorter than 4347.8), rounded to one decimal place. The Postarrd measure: 2.5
